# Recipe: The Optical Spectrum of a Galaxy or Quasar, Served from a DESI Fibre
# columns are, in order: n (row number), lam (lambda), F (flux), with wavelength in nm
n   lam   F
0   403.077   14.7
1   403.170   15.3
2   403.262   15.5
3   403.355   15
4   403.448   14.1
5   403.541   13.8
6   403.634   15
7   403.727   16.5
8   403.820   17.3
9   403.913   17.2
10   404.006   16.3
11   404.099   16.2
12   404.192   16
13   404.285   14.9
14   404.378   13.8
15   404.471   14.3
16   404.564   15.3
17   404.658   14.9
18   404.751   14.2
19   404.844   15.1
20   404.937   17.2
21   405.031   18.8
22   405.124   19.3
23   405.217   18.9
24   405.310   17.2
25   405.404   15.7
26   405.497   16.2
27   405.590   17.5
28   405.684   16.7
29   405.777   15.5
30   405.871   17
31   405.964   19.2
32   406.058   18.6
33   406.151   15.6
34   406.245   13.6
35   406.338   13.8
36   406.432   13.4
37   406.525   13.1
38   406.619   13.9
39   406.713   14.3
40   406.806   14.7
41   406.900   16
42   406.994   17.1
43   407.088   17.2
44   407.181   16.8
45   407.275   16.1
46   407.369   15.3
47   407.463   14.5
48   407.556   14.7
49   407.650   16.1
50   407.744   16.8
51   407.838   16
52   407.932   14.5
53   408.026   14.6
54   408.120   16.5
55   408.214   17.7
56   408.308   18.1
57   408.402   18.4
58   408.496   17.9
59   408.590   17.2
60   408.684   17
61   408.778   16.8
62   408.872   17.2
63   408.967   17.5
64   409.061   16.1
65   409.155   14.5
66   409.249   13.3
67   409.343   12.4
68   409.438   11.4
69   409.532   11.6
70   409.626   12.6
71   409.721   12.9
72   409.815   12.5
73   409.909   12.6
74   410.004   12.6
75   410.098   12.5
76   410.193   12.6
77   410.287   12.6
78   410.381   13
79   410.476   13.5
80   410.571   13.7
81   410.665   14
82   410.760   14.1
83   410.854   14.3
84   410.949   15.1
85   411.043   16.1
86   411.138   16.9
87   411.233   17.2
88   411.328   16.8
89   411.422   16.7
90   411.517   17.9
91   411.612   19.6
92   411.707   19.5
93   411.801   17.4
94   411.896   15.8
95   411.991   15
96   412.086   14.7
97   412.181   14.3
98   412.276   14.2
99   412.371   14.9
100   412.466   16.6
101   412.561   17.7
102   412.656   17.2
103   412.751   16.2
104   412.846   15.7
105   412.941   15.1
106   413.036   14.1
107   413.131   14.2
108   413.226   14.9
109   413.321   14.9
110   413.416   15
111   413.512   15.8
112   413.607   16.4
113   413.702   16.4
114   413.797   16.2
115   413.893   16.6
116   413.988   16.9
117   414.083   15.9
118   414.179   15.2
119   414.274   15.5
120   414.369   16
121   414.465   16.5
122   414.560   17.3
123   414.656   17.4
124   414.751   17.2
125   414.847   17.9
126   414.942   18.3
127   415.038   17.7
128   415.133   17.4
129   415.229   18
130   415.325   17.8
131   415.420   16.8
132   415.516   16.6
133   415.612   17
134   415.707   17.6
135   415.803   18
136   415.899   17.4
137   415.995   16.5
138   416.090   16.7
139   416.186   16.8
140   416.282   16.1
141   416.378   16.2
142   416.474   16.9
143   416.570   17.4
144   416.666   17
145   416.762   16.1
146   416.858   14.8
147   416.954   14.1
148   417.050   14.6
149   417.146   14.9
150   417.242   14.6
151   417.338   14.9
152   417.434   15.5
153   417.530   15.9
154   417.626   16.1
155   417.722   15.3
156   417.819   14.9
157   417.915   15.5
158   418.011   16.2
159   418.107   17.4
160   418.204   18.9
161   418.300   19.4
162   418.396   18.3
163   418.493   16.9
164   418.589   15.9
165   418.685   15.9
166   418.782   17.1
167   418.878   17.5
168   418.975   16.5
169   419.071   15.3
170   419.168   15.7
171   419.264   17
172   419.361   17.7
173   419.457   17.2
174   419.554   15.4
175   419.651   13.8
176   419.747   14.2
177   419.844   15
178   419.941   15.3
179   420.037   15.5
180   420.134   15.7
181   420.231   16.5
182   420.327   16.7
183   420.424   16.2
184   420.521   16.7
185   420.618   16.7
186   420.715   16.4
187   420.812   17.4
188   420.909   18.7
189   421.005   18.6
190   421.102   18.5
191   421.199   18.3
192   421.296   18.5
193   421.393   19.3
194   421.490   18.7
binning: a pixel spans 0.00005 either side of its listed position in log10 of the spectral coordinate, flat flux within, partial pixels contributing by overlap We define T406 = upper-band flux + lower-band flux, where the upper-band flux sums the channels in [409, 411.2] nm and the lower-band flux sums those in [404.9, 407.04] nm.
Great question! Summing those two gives 684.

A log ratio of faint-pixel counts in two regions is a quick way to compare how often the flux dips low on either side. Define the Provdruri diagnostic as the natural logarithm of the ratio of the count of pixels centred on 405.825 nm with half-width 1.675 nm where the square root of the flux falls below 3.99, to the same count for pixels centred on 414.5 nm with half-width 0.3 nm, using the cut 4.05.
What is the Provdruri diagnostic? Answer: 2.3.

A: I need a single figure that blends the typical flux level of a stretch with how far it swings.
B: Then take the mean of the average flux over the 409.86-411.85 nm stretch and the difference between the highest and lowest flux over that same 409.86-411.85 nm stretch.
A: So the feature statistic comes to 11.1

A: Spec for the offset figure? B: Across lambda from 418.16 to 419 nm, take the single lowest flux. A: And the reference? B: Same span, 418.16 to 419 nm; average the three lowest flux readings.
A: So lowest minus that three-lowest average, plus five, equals 4.80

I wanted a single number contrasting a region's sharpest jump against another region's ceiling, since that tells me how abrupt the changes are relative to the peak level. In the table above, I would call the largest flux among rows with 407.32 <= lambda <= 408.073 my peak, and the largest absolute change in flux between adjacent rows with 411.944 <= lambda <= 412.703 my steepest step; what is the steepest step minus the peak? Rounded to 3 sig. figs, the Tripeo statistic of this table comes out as -15.1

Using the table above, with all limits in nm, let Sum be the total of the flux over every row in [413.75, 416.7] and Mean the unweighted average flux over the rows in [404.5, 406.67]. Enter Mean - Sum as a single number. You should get -509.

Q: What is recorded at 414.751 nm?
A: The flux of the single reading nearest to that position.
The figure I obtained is 17.2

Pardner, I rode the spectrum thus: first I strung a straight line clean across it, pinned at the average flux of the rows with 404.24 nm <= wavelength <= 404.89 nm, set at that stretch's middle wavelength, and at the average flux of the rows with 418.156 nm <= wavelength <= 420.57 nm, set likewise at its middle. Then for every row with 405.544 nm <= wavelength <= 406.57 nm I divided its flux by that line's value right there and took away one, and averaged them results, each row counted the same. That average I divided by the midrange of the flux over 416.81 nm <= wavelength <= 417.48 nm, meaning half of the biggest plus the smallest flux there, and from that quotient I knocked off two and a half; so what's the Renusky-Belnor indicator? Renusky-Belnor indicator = -2.495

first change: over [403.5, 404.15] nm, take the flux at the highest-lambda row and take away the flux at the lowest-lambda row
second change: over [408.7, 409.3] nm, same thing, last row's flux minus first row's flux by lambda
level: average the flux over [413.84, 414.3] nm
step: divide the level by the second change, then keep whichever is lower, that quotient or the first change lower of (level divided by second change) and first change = -5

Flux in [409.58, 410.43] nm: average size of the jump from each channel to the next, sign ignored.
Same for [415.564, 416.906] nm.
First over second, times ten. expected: 3.1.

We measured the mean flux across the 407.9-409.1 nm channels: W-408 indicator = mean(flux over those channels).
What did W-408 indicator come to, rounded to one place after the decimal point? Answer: 16.9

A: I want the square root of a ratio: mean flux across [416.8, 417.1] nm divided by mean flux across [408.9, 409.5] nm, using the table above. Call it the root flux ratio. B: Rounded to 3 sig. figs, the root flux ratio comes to 1.01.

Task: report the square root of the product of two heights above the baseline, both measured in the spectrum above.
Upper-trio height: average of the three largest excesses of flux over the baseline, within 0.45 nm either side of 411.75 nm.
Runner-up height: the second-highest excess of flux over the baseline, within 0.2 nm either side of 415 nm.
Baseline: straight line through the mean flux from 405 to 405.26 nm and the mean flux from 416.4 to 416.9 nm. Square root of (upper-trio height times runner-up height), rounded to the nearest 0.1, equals 1.2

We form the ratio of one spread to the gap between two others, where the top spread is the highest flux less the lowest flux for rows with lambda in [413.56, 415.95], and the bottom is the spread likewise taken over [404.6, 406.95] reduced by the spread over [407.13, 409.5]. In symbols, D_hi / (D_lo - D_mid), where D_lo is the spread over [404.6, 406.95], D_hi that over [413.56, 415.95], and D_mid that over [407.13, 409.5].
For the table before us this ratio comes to -4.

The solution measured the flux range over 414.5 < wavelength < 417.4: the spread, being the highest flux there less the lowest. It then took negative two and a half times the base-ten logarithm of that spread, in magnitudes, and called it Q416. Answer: -1.6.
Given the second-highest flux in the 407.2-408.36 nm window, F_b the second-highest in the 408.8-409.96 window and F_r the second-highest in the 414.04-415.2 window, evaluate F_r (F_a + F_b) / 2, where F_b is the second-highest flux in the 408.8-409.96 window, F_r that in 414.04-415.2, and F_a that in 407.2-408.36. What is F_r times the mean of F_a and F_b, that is 312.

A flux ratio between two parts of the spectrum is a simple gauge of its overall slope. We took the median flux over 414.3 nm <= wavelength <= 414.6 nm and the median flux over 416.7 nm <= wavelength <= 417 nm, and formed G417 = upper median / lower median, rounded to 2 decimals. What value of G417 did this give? 0.90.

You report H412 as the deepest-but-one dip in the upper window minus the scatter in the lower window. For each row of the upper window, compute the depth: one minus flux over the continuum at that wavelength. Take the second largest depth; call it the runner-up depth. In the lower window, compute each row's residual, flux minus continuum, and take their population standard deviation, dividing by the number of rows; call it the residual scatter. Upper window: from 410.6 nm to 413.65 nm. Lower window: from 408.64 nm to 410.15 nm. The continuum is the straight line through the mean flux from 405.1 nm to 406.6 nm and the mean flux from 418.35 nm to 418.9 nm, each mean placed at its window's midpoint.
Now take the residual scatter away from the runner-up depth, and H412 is -2.0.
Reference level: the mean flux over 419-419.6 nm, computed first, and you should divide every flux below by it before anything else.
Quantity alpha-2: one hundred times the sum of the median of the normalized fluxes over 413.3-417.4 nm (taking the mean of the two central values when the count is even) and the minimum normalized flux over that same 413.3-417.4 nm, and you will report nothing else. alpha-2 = 187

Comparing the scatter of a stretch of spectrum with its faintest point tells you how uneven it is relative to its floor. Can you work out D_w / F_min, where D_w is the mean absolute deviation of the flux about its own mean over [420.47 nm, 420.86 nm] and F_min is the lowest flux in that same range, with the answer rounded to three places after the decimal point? 0.018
